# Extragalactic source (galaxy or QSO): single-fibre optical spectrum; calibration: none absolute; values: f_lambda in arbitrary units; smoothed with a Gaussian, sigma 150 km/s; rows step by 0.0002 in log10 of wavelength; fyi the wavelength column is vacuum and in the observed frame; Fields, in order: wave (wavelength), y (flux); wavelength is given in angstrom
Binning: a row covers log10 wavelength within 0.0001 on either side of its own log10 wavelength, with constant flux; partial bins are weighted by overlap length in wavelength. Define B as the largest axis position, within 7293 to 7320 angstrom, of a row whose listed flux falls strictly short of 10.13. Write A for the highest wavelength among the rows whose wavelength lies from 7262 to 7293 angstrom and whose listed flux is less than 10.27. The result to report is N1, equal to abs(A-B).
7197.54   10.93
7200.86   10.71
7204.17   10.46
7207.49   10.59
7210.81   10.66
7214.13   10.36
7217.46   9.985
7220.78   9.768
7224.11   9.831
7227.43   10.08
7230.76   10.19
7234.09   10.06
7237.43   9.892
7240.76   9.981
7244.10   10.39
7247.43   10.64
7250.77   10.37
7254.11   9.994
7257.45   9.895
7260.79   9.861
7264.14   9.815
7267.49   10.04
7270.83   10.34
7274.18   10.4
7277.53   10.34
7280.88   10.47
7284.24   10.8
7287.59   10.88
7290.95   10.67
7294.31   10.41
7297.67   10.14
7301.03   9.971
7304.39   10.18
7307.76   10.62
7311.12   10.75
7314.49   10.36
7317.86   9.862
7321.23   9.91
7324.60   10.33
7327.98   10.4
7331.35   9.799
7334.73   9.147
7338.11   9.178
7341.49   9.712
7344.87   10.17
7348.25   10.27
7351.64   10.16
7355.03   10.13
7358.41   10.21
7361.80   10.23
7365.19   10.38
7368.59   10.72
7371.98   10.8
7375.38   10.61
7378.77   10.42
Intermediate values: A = 7267.49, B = 7317.86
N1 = 50.4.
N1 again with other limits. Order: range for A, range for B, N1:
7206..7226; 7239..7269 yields 43.4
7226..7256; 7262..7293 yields 13.4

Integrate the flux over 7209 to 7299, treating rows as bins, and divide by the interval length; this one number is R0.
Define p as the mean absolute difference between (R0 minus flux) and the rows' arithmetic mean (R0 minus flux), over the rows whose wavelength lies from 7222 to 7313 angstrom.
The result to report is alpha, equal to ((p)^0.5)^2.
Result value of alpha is 0.27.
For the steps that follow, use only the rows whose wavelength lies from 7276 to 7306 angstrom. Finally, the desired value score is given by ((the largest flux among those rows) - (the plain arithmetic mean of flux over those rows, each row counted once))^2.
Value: 0.20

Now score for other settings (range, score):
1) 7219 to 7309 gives 0.43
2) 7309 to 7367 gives 0.48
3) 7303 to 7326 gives 0.21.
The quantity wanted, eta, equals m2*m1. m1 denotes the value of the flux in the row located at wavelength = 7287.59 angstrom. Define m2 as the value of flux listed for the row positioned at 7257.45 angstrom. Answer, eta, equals 108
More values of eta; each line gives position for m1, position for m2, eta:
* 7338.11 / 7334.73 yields 84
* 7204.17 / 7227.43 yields 105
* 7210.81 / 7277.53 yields 110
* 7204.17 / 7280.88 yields 110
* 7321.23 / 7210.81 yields 106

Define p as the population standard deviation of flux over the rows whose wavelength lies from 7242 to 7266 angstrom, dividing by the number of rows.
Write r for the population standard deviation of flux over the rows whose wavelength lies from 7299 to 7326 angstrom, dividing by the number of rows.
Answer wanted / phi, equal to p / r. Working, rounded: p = 0.300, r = 0.31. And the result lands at 1.0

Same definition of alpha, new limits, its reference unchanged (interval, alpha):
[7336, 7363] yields 0.28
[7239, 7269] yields 0.24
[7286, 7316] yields 0.26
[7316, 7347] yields 0.33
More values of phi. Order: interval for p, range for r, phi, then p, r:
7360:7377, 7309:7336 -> 0.5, 0.213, 0.46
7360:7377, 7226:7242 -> 2.1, 0.213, 0.10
